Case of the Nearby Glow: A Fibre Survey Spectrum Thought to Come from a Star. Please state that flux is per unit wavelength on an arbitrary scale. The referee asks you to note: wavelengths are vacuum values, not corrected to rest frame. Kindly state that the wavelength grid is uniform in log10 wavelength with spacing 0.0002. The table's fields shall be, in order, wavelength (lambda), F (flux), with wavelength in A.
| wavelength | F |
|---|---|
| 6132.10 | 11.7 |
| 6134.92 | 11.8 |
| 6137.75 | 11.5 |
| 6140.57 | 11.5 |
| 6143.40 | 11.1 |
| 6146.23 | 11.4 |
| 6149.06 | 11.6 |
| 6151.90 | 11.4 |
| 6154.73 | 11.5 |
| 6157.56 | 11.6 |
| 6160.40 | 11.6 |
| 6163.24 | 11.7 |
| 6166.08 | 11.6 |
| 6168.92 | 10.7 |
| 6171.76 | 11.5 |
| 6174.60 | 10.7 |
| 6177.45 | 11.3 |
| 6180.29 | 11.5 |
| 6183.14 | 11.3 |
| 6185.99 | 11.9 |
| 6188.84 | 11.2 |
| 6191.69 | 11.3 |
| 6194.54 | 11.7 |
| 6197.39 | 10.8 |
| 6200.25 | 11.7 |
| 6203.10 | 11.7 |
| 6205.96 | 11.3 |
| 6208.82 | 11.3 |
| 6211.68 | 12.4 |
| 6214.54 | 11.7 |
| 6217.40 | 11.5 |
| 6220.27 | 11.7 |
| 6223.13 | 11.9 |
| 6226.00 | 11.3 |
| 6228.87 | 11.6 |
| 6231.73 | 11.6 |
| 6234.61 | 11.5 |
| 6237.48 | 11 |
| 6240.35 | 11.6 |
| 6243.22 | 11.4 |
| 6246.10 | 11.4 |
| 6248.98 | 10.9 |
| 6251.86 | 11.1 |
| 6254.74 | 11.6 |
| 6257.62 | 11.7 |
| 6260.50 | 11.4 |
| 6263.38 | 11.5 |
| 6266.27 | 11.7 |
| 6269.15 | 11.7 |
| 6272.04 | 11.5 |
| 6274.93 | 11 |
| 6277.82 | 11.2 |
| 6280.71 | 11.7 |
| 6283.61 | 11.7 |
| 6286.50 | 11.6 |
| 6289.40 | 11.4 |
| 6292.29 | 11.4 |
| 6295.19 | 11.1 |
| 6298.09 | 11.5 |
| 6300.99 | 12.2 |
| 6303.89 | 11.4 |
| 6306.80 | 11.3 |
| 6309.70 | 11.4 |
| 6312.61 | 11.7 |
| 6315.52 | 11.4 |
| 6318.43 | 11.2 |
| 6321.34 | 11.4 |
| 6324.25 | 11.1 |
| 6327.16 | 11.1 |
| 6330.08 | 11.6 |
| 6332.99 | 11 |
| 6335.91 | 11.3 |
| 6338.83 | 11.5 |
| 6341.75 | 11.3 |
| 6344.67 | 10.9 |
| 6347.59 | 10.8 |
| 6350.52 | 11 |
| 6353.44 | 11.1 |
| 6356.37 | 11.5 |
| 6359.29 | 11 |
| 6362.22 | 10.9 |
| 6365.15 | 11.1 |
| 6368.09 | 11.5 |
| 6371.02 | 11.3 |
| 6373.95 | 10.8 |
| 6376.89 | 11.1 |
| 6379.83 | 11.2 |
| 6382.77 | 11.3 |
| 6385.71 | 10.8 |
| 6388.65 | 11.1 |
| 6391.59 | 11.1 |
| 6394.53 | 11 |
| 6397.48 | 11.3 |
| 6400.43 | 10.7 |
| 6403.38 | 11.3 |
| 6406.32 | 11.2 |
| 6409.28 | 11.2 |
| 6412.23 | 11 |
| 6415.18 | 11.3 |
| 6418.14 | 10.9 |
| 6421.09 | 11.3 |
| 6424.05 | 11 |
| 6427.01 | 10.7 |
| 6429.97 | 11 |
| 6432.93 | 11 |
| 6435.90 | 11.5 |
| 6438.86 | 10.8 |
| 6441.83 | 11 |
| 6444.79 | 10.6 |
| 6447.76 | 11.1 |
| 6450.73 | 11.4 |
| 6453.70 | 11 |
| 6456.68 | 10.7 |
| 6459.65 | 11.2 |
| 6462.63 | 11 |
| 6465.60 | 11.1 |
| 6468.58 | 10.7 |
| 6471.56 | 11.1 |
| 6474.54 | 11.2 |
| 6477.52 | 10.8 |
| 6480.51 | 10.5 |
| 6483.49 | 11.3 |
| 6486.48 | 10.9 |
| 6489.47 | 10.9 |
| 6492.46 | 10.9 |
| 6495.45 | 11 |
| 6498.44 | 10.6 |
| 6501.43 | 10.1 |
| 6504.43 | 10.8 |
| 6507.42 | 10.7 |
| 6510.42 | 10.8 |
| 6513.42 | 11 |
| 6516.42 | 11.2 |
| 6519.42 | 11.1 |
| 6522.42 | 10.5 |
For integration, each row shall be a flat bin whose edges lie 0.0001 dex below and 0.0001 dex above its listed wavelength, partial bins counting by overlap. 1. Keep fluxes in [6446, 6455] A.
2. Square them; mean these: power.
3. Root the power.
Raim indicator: 11.2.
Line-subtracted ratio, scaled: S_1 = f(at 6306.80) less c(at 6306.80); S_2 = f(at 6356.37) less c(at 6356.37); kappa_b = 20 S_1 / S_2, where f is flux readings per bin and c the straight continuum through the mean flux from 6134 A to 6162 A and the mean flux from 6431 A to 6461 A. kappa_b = 3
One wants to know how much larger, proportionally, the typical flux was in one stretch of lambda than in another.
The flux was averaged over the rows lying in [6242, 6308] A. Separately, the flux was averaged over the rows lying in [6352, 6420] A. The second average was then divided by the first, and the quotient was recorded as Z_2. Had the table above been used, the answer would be 0.971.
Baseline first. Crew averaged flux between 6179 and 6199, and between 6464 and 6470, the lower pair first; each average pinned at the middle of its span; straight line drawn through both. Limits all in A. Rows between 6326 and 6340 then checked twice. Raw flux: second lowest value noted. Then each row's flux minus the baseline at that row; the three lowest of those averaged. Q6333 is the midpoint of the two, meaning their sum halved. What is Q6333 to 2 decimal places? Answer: 5.55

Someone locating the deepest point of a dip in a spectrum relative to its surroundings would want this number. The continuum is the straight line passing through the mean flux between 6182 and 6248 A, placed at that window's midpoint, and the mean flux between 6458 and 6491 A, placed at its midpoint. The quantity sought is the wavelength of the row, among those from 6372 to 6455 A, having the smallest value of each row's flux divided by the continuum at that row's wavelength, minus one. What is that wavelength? 6444.79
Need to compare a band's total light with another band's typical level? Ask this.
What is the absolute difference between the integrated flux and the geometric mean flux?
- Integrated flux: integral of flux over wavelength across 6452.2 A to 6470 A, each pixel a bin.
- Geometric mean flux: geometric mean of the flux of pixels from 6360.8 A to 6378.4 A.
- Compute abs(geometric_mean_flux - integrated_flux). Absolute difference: 184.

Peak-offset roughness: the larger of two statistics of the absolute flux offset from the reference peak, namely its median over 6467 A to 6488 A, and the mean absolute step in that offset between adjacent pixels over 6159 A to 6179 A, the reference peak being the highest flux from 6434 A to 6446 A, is 0.60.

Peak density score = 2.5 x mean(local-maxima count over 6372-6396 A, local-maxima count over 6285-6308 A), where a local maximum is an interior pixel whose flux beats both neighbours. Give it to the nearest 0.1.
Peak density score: 2.5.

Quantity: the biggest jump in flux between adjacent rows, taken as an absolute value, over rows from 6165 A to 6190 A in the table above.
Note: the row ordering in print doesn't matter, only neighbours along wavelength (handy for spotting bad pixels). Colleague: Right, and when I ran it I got 0.90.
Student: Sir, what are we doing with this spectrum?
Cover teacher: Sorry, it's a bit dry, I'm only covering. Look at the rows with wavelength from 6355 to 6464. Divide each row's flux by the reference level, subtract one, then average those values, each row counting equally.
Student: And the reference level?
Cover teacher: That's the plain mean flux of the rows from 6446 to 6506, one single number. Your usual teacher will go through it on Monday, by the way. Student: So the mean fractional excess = 0.015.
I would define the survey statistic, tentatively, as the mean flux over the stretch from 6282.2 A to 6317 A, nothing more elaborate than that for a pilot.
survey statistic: 11.5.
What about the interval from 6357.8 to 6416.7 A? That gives 11.1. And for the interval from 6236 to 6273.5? 11.4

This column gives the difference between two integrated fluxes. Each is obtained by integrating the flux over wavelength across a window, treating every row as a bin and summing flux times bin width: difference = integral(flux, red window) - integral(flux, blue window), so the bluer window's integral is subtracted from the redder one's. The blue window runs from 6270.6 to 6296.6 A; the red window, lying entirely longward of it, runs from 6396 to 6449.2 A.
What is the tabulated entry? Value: 291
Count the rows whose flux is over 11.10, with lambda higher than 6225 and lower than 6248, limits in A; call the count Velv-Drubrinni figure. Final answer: 7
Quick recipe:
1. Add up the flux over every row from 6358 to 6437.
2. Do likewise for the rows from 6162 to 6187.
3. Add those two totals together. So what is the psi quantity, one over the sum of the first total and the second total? 0.0025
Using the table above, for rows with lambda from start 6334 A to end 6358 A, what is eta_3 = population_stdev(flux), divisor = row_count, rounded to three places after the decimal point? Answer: 0.249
